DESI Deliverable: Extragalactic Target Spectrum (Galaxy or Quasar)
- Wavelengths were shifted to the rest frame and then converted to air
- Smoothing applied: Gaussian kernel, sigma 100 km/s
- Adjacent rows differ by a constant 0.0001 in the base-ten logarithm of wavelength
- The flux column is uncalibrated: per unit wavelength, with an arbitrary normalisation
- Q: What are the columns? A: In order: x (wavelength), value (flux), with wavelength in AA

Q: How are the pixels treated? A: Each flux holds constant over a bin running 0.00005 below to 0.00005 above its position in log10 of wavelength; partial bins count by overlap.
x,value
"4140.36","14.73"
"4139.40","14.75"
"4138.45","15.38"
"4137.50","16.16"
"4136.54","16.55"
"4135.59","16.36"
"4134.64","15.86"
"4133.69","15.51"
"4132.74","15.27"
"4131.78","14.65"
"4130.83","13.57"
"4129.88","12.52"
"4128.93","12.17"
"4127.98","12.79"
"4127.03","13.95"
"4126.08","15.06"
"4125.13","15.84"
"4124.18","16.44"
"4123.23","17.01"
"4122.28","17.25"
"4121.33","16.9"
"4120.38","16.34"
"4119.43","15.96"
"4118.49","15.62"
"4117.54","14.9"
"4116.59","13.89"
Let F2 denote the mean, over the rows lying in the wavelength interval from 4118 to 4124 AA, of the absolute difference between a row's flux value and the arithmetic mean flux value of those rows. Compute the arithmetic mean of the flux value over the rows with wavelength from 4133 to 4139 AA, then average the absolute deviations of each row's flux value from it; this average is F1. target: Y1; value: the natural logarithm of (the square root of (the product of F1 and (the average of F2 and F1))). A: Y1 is -0.86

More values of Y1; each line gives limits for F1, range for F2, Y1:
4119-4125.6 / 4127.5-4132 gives -0.65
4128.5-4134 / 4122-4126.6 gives 0.06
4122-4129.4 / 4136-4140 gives 0.28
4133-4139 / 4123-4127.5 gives -0.69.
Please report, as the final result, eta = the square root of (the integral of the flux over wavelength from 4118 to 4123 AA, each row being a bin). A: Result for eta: 9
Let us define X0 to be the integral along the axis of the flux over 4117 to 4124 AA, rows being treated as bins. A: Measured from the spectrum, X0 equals 114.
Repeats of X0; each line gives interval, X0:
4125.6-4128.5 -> 40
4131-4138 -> 110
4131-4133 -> 29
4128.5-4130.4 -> 24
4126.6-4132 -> 71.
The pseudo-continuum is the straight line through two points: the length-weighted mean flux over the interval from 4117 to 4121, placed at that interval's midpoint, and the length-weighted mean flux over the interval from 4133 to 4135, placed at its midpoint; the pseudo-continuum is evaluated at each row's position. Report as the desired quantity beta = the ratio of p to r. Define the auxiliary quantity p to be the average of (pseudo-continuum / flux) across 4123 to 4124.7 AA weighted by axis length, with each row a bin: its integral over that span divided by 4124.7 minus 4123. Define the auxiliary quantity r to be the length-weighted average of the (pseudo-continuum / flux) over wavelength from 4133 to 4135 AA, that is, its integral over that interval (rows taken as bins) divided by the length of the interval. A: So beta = 0.94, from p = 0.94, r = 1.00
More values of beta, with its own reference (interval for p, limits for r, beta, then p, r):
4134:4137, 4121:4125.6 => 1.03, 0.97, 0.94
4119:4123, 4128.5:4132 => 0.79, 0.94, 1.20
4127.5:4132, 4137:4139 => 1.21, 1.21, 0.99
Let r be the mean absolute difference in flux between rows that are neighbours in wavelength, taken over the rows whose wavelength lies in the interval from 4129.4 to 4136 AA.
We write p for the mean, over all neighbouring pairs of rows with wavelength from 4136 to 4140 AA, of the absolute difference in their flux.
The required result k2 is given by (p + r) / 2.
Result 0.62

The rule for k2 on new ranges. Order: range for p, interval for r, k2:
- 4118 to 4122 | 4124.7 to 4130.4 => 0.62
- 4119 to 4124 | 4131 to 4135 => 0.39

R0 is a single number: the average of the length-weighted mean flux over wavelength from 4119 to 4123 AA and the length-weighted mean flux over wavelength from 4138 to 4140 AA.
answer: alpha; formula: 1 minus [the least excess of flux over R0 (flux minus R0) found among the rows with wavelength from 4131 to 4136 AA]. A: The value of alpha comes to 2.17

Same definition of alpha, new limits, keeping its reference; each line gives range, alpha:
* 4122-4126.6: 1.76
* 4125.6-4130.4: 4.65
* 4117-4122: 1.92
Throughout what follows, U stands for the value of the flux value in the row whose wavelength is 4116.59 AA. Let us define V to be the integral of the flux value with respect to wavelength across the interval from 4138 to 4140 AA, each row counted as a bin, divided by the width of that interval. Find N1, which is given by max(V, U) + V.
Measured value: 30.0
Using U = 13.89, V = 15.0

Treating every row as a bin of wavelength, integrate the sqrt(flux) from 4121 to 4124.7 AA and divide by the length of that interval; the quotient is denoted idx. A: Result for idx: 4.11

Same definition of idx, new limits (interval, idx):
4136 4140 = 3.95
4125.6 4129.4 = 3.67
